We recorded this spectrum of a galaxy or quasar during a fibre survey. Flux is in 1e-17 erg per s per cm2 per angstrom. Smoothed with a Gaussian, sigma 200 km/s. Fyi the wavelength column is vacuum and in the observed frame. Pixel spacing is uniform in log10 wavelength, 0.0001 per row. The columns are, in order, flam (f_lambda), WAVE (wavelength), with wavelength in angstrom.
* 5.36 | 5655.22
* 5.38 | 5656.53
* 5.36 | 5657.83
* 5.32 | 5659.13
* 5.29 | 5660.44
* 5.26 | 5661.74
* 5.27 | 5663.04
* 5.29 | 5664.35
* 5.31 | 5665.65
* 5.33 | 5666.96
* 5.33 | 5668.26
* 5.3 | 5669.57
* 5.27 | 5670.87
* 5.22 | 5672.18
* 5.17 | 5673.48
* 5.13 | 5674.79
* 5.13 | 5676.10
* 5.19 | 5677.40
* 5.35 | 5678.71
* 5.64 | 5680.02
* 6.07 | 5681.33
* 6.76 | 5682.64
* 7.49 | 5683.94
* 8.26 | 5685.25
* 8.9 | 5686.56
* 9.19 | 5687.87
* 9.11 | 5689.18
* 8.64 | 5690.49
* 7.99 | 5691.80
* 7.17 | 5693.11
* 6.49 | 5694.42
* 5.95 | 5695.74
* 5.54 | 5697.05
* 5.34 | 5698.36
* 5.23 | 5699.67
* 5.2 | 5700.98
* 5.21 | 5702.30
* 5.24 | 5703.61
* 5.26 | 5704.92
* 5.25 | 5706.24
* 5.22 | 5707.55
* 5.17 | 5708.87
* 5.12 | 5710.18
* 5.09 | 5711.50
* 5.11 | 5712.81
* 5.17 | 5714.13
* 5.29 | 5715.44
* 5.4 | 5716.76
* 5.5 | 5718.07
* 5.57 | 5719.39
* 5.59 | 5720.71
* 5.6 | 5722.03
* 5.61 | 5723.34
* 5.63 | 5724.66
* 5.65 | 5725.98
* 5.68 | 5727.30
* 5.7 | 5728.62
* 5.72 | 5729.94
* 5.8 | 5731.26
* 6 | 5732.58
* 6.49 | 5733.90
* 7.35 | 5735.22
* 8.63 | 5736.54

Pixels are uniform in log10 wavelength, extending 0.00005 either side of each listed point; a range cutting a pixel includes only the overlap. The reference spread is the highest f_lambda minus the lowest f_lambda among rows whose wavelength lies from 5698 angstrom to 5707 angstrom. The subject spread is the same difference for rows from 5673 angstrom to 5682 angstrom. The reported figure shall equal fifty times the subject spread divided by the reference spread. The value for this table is 336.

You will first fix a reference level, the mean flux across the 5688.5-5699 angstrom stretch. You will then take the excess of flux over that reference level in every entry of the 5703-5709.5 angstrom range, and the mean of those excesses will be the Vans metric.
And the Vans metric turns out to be -1.80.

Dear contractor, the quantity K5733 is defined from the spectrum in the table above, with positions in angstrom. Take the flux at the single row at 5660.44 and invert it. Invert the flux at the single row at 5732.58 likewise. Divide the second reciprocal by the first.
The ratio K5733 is 0.88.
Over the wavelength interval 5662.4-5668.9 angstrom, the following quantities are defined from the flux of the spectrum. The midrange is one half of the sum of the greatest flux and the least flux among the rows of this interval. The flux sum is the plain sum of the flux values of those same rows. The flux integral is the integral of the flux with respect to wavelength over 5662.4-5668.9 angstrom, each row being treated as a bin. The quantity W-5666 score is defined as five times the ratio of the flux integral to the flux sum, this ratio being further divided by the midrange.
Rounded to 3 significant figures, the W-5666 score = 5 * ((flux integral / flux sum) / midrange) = 1.23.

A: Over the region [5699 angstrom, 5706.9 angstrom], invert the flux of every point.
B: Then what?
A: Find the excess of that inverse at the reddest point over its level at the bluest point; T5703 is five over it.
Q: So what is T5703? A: -6864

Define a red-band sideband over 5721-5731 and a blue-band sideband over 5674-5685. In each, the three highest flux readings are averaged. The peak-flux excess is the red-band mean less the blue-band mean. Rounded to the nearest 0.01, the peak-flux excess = -1.07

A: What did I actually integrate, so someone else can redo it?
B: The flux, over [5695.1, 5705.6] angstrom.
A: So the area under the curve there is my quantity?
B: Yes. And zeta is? 56.4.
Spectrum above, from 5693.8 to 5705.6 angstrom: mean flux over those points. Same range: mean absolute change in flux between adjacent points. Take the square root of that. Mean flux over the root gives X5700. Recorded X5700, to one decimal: 13.4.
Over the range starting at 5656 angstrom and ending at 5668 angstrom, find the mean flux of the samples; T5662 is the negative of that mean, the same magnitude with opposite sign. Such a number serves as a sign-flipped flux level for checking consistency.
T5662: -5.31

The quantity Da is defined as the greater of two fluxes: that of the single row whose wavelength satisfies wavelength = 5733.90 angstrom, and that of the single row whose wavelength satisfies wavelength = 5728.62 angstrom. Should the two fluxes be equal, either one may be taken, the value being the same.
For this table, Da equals 6.5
